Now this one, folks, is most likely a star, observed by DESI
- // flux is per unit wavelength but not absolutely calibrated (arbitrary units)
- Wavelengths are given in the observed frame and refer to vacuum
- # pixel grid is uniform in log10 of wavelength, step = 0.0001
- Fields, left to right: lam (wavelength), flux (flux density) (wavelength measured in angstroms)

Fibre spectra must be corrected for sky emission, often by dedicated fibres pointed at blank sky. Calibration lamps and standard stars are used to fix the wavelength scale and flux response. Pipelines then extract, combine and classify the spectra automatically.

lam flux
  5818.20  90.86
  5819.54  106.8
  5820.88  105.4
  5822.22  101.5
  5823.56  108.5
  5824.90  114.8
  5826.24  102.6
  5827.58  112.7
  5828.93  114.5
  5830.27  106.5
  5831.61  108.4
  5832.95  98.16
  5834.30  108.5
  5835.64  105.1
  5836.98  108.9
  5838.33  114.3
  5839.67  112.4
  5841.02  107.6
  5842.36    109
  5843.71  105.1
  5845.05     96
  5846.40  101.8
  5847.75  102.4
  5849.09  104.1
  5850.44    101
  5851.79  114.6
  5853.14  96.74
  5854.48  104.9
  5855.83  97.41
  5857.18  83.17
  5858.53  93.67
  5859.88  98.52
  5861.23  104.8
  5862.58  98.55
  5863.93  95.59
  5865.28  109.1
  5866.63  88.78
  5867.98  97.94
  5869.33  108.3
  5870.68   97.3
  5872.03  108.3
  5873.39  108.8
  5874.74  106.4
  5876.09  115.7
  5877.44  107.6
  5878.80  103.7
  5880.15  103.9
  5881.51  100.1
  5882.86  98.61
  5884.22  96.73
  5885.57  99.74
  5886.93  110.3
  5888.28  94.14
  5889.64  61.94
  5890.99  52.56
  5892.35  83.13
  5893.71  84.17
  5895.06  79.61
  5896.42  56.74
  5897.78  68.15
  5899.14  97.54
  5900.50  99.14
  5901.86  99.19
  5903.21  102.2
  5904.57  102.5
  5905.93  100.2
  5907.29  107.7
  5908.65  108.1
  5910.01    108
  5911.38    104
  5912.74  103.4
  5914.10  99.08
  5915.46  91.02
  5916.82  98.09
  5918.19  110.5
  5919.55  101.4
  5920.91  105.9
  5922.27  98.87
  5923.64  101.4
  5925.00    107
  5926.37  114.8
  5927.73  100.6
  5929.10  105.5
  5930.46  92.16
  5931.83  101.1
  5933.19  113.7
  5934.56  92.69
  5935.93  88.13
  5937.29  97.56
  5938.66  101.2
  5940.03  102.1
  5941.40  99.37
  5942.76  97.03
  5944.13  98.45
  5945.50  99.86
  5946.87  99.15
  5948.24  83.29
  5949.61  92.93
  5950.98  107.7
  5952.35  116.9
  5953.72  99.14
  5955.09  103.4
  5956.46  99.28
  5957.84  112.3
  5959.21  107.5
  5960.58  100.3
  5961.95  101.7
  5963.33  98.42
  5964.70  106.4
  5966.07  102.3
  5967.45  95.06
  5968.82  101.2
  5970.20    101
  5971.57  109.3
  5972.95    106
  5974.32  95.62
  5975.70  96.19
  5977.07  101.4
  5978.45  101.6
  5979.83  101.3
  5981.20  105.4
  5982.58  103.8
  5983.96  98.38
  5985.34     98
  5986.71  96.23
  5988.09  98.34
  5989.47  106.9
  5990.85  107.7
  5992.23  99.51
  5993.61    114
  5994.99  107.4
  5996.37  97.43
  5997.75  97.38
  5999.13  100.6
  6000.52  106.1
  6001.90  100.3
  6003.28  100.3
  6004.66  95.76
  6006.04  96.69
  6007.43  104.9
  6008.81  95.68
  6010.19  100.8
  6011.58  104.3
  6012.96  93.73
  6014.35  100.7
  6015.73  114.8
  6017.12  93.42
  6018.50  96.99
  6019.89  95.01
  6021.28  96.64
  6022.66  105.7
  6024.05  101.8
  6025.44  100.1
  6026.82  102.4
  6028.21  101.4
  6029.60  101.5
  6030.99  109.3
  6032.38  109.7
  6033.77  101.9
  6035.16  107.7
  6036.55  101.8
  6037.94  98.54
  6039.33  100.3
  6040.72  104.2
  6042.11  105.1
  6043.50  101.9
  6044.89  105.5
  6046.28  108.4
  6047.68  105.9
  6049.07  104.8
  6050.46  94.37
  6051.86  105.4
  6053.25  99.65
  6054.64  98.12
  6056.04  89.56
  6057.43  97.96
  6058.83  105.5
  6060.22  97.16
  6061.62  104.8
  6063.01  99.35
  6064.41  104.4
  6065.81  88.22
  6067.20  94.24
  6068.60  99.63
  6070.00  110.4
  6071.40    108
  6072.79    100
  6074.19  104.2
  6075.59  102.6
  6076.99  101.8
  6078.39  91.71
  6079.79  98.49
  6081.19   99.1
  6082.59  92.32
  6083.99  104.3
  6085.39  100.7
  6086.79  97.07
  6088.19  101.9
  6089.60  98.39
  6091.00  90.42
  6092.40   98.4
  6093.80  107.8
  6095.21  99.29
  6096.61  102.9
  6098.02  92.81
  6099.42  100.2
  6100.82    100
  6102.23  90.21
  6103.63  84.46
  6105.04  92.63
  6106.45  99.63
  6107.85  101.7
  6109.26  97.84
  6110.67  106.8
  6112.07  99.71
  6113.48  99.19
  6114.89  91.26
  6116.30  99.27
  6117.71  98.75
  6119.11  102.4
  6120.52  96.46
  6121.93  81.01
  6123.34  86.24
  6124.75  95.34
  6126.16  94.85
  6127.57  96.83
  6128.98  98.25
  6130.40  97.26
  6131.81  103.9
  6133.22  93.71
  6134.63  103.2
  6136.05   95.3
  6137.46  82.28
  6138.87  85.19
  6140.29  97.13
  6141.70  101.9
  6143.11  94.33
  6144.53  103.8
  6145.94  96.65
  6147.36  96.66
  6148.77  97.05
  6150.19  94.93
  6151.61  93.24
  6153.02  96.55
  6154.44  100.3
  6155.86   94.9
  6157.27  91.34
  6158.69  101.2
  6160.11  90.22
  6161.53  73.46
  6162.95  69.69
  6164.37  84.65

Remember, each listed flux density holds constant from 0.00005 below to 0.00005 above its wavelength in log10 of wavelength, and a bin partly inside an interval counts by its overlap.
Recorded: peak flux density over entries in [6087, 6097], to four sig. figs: 107.8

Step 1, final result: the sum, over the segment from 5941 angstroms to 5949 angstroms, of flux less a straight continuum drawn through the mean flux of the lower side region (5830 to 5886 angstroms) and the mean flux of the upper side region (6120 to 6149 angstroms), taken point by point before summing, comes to -26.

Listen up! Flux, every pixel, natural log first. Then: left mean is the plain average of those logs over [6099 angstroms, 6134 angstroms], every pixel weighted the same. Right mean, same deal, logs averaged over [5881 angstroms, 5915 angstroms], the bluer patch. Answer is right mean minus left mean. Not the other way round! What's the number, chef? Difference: -0.055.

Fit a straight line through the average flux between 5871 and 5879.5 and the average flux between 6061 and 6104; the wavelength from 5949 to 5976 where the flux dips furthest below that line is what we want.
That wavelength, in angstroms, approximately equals 5949.61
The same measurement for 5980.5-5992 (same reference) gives 5986.71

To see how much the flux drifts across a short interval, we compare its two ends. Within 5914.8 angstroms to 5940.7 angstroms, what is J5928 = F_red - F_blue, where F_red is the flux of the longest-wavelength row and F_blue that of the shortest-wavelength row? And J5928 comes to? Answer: 11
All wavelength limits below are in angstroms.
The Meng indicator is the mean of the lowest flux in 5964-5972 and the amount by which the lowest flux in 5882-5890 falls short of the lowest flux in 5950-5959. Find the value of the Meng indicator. 66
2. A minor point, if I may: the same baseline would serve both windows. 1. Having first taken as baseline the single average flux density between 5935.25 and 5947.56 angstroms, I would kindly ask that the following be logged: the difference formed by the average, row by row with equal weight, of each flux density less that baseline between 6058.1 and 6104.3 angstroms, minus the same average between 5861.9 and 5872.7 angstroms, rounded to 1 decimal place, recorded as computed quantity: -1.4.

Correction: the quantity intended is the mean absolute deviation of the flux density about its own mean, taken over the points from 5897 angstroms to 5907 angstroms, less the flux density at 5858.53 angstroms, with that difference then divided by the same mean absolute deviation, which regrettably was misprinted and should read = -11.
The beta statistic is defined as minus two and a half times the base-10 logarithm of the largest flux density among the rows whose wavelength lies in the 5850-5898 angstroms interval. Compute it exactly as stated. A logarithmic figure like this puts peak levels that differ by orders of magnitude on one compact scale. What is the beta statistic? -5.16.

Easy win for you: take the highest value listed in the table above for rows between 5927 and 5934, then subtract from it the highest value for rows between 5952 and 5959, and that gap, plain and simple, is -3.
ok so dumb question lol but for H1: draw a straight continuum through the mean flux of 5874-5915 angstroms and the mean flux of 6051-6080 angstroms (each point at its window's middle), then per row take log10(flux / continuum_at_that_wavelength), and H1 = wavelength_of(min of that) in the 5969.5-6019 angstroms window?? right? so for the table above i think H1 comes 6017.12 angstroms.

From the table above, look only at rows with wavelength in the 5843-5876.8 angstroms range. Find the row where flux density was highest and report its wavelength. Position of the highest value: 5876.09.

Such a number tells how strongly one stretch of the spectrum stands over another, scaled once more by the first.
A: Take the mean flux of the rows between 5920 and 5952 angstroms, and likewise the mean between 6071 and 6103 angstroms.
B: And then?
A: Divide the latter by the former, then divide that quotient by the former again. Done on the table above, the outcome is 0.0099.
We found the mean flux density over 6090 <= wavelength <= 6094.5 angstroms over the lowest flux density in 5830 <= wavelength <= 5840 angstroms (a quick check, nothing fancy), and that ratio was 1.01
